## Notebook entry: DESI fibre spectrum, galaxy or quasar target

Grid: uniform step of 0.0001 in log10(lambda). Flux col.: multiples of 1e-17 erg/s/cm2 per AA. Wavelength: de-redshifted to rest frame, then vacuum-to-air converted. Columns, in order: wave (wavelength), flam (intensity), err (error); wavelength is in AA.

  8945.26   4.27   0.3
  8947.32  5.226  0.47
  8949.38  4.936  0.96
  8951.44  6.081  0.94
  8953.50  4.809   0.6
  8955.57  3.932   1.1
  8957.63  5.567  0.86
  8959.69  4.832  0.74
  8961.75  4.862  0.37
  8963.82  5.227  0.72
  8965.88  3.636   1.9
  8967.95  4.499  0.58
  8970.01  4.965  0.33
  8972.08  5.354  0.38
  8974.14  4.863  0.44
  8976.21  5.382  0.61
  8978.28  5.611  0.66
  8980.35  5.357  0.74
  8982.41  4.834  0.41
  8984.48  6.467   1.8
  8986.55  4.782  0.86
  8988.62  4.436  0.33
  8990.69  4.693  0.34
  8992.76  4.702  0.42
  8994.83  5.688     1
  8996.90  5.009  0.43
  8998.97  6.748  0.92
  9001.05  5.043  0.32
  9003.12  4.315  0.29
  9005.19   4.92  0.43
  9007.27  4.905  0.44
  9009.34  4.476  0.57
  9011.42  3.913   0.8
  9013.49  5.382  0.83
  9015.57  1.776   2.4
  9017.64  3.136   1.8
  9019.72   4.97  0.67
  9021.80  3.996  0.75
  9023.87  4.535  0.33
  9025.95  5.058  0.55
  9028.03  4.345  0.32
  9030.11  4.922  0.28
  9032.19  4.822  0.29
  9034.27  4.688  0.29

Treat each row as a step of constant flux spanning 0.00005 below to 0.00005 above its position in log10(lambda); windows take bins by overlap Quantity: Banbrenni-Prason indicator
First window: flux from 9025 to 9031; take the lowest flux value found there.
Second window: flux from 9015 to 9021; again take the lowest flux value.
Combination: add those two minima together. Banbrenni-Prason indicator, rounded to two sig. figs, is 6.1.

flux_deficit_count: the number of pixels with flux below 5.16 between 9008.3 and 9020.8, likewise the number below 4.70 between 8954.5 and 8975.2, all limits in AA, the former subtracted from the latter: -2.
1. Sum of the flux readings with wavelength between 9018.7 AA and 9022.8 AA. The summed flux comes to 9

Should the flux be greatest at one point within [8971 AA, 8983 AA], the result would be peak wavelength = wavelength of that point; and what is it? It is 8978.28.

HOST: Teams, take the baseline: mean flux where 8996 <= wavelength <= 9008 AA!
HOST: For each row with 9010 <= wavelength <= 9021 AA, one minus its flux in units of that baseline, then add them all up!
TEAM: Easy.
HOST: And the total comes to 1.3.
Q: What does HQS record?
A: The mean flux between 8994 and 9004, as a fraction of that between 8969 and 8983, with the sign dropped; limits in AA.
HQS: 1.03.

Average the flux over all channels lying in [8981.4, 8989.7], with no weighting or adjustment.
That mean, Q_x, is 5.13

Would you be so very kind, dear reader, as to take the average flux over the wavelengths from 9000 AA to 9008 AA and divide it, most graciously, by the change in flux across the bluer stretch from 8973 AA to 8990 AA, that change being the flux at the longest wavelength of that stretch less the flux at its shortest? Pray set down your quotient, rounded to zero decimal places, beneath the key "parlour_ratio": -11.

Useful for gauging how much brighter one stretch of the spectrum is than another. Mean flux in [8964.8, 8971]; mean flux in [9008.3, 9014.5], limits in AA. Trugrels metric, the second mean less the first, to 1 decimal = 0.2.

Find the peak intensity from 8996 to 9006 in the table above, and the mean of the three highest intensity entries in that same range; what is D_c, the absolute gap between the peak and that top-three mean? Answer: 1.1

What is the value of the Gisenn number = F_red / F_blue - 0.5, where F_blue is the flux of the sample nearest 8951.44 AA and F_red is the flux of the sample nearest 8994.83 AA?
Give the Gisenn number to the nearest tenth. 0.4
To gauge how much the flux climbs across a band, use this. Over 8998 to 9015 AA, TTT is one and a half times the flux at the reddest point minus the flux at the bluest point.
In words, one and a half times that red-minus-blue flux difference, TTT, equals -2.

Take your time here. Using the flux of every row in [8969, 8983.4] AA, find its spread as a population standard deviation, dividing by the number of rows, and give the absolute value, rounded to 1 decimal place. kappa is 0.3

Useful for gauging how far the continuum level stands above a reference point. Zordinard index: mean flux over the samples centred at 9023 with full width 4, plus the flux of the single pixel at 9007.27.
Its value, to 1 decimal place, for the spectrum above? 9.2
